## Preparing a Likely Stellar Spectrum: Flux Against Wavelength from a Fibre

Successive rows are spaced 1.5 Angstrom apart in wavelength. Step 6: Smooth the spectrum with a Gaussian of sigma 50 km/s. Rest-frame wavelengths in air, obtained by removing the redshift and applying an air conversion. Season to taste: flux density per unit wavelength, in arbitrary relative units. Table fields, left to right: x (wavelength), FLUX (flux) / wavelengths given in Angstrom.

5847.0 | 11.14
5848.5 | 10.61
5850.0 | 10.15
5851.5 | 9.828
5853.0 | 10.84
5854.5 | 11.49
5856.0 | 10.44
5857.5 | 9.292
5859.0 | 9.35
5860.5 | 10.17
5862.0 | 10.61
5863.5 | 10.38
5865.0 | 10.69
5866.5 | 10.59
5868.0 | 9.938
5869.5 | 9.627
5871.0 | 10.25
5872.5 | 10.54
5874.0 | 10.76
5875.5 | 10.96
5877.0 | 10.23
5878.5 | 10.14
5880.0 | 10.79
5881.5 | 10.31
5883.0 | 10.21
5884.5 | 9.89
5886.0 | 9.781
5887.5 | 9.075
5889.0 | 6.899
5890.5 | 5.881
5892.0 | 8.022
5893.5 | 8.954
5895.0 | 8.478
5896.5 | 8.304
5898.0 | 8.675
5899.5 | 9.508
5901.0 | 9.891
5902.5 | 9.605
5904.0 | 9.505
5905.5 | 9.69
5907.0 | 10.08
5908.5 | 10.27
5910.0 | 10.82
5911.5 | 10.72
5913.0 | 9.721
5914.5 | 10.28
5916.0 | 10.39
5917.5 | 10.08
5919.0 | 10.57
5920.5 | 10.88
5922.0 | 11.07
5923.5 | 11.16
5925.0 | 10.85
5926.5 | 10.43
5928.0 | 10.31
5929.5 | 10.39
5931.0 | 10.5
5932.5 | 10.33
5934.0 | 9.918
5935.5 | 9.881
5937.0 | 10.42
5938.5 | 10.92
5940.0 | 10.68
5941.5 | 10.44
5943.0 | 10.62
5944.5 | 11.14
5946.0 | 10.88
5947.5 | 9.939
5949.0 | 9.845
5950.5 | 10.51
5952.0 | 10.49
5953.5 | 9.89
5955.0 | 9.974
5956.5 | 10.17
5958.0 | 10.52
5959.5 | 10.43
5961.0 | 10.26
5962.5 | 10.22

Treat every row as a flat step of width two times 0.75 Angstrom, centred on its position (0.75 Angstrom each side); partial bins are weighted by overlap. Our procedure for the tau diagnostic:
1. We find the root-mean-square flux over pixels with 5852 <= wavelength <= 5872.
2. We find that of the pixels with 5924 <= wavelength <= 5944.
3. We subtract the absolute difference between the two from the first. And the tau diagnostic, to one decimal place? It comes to 10.2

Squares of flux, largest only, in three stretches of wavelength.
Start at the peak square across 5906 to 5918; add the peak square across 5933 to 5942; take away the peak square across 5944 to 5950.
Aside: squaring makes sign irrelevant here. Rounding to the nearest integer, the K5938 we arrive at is 112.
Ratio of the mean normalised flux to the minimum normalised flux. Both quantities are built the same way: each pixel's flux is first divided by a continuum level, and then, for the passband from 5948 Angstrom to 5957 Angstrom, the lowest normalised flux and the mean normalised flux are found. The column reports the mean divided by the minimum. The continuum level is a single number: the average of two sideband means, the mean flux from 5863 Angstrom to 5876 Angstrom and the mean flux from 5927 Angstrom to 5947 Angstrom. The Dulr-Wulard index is 1.03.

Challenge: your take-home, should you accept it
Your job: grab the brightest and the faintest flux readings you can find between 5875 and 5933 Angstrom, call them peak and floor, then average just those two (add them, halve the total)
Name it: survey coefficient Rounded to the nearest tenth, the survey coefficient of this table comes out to 8.5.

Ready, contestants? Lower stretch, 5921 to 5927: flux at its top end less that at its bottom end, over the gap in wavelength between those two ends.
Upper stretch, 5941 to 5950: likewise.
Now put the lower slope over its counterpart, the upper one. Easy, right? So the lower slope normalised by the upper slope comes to 2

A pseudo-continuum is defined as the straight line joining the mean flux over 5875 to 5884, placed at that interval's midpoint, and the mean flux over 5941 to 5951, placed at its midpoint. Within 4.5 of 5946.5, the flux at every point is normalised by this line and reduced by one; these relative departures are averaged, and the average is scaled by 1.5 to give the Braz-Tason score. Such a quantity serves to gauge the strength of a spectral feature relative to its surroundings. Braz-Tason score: 0.001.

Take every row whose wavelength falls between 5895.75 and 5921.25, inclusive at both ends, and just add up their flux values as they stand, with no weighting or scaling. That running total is 169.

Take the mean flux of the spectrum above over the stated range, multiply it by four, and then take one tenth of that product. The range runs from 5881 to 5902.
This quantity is 3.54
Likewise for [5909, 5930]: 4.22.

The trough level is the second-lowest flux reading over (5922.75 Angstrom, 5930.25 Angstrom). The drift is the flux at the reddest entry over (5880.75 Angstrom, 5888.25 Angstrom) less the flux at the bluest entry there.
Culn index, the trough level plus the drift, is 9.2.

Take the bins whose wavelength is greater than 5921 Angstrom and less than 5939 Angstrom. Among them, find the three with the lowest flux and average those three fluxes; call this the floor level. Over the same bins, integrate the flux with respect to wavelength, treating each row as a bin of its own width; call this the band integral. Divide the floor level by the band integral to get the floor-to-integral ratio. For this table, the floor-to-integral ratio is 0.05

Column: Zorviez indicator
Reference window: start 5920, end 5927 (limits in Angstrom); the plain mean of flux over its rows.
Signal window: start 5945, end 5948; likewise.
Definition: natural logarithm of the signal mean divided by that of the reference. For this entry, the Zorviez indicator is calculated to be -0.04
